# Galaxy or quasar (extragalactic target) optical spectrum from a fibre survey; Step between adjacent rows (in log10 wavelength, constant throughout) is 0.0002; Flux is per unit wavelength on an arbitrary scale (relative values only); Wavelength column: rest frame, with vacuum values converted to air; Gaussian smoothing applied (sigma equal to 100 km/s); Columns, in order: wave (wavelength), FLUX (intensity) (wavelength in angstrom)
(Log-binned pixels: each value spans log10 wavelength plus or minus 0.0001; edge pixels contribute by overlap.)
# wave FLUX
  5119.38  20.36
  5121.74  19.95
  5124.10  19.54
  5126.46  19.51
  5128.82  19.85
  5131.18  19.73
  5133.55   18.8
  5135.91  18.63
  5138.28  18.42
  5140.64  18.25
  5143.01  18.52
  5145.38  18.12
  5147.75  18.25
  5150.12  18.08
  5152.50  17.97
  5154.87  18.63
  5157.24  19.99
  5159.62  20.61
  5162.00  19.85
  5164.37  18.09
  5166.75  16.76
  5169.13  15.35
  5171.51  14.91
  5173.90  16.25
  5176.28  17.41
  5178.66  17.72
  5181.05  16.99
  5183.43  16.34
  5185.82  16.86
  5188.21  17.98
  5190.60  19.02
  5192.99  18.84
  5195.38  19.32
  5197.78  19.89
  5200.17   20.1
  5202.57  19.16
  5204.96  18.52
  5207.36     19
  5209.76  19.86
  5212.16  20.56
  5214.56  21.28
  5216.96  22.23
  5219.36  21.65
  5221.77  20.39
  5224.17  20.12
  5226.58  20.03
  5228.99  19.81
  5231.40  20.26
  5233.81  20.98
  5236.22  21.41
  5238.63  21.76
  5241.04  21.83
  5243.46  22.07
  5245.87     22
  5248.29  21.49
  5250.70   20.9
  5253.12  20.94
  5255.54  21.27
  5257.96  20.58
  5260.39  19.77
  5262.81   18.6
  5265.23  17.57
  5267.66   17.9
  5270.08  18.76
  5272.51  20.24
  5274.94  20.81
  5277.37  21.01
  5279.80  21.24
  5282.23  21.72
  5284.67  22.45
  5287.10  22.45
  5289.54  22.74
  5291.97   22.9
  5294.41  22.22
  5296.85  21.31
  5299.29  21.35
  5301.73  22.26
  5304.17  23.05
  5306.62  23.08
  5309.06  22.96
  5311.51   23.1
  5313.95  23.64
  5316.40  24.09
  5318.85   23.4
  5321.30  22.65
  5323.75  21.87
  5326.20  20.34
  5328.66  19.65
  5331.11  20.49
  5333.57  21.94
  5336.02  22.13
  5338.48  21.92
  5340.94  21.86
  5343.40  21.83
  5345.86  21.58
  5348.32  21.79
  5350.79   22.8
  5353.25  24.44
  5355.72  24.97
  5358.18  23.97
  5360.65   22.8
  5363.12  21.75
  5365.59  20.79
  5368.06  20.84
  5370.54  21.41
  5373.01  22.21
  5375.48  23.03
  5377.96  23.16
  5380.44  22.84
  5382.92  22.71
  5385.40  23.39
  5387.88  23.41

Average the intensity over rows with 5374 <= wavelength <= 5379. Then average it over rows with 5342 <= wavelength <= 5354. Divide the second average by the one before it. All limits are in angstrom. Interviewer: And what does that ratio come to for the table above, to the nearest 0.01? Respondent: 0.97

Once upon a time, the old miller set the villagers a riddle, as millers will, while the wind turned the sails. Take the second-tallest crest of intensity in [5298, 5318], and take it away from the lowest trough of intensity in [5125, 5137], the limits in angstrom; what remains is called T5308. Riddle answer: -5.0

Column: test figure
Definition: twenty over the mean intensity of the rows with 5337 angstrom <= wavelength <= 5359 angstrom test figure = 0.88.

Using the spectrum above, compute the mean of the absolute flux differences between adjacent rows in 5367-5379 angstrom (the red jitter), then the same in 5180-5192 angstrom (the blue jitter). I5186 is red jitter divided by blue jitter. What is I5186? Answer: 0.7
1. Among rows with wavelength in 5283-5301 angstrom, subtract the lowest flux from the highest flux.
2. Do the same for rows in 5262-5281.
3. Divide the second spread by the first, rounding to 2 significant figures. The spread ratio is 2.3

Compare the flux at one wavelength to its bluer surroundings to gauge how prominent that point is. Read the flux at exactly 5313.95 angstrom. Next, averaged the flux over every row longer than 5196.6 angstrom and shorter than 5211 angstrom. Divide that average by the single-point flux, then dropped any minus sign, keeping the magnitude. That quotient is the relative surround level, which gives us 0.82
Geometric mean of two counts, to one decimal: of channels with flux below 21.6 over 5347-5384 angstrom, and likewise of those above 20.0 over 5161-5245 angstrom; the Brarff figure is 6.5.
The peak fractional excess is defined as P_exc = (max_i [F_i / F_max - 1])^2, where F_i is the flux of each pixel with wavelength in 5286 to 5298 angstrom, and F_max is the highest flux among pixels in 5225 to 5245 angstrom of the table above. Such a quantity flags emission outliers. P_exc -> 0.0014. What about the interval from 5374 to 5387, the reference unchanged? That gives 0.0036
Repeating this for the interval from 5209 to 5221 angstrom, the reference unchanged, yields 0.0001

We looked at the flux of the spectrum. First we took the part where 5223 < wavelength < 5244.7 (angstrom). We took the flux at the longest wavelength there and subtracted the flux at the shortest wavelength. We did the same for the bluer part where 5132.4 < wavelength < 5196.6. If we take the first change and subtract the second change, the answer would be 1.4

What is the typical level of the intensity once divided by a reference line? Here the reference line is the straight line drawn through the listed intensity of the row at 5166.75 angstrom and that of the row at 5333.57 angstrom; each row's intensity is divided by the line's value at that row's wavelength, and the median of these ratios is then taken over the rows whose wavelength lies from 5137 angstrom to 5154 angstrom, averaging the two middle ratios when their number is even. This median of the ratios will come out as 1.13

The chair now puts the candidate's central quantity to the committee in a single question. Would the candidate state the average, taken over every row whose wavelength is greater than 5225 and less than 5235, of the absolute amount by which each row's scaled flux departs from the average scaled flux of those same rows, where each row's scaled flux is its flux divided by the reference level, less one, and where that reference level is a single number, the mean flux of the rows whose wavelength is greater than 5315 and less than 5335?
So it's 0.016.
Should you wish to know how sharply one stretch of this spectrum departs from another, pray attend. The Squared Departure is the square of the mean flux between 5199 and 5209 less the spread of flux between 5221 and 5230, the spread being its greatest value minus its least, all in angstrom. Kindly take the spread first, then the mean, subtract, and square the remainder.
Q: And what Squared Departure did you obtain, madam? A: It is 347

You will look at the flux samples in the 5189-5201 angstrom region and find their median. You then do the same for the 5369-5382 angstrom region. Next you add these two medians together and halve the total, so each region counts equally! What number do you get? 21.1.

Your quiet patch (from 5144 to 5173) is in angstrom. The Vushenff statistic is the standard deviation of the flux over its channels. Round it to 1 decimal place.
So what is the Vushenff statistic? 1.7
